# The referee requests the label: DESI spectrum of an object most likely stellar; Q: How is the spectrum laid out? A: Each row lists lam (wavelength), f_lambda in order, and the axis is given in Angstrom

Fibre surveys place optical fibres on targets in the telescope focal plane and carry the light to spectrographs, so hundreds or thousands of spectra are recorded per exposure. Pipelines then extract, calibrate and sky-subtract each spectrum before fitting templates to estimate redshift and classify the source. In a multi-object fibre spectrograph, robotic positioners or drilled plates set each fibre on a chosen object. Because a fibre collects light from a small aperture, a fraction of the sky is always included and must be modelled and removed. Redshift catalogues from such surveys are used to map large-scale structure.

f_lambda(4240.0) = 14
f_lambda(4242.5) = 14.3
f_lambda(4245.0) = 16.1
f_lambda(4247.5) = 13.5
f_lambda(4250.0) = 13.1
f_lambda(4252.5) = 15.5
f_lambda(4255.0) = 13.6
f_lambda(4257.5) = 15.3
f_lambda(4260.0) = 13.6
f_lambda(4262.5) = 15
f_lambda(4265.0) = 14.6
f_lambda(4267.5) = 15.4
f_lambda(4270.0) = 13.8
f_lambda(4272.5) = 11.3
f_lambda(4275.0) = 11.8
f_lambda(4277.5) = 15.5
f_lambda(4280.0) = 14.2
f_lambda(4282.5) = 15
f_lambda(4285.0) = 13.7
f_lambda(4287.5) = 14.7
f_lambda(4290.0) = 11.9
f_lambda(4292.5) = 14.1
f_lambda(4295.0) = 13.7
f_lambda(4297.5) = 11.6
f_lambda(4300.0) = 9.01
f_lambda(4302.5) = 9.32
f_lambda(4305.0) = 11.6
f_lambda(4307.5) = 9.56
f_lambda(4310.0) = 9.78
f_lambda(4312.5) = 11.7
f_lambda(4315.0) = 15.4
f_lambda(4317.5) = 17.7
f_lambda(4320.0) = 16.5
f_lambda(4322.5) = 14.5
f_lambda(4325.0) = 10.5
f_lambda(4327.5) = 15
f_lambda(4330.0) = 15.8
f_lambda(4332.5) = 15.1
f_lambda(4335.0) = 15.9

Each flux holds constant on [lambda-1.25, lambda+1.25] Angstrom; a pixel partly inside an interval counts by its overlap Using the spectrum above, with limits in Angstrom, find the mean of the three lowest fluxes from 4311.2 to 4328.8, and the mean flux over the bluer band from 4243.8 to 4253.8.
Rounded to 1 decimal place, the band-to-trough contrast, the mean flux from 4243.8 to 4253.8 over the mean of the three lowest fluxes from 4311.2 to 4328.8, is 1.2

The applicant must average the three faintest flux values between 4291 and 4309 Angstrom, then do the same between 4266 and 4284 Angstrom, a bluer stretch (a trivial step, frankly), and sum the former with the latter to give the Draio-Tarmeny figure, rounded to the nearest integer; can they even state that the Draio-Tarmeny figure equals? 22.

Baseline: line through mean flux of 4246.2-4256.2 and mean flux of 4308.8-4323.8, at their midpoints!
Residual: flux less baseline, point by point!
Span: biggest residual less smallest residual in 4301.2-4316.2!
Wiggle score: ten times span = 60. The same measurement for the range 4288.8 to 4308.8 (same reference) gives 51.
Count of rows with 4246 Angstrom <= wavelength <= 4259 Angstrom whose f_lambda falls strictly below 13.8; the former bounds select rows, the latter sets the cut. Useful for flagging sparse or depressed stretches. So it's 3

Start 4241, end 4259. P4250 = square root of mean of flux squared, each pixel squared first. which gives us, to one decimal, 14.5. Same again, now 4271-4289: 13.8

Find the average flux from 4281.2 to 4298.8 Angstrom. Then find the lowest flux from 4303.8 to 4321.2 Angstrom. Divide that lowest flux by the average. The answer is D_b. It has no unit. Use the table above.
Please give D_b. 0.71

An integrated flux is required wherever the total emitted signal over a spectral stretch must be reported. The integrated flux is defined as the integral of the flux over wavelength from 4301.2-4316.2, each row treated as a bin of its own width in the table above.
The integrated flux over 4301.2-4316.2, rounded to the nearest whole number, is 168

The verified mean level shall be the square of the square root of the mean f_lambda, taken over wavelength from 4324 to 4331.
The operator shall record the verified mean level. 13.8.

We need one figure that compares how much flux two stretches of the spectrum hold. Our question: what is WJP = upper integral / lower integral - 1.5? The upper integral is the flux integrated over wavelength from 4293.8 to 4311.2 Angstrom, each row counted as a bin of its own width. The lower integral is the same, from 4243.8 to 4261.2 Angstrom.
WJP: -0.76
